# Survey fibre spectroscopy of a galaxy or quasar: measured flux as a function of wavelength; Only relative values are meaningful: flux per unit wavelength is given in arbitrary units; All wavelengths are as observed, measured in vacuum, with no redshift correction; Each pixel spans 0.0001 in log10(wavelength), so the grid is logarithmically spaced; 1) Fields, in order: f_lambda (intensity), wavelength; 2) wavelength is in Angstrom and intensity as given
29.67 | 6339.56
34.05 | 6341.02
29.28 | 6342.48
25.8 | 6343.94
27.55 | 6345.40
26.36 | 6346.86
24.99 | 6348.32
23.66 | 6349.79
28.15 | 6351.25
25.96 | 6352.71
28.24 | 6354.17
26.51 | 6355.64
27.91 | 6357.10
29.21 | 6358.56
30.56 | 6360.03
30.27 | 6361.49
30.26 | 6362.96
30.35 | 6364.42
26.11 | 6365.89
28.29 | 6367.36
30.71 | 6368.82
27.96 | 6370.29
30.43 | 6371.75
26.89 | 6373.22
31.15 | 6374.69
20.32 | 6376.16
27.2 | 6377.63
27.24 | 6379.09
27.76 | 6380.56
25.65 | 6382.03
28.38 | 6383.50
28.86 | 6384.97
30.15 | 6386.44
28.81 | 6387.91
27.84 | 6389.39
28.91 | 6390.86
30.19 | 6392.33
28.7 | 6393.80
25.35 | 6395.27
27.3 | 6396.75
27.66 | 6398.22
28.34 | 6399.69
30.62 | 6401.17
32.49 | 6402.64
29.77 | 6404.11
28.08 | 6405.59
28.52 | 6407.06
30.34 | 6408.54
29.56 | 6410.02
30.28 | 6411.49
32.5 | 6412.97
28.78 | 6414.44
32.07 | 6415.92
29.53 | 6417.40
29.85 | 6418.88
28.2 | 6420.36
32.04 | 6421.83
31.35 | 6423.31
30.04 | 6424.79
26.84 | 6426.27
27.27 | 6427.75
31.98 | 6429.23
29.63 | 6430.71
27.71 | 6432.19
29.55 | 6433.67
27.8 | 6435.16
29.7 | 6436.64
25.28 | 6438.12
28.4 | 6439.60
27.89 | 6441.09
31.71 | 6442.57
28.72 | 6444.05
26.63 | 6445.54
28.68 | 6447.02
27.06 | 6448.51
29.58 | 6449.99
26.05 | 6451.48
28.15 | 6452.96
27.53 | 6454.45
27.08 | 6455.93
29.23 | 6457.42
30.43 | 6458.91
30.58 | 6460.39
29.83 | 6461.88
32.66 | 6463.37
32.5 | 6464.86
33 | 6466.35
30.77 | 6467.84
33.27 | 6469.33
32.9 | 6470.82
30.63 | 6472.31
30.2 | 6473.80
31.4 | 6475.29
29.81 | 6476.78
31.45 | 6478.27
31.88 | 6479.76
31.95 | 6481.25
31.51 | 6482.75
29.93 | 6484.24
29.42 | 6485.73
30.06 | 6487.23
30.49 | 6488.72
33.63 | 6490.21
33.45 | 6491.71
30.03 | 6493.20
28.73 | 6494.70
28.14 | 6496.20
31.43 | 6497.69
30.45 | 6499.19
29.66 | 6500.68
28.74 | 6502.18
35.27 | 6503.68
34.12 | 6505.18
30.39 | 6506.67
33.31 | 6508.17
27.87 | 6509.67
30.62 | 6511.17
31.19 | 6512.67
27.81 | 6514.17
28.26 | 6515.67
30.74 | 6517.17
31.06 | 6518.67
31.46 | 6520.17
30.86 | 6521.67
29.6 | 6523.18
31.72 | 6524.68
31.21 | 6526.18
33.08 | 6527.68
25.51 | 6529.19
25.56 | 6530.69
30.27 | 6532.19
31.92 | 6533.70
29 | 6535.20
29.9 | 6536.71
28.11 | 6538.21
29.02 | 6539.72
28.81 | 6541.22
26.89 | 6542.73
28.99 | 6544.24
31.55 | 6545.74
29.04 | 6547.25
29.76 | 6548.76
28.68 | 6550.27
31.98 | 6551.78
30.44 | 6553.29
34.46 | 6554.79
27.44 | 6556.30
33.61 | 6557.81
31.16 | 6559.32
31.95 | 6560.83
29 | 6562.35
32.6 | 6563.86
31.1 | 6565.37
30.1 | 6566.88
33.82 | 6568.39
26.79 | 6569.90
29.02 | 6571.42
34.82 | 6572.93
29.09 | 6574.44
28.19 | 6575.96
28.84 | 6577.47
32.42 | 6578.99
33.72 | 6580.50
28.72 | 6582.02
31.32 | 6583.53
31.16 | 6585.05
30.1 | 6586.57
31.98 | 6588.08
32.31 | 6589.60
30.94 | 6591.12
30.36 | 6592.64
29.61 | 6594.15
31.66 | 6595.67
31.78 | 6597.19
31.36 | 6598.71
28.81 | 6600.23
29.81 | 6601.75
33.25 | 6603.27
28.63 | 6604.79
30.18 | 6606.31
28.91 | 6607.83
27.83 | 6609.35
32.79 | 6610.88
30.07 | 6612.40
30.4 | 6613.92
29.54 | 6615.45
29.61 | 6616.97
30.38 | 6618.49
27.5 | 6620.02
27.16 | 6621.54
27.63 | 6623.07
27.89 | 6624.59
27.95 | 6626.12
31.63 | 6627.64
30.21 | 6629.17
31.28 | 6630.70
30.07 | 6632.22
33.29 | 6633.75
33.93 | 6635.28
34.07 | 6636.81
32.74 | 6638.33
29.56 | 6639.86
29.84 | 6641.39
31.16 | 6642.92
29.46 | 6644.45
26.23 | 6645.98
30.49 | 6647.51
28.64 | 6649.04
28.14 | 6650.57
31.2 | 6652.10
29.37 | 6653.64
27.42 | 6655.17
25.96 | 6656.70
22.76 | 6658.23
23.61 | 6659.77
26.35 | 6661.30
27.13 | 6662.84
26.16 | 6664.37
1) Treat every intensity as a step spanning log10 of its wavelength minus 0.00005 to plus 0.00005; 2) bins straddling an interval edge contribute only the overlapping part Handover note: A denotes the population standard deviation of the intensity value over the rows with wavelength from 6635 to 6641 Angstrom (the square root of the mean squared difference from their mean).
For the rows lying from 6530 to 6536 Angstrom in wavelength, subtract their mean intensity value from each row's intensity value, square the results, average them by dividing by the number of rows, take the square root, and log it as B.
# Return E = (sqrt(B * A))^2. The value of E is 4.2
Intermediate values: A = 1.82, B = 2.3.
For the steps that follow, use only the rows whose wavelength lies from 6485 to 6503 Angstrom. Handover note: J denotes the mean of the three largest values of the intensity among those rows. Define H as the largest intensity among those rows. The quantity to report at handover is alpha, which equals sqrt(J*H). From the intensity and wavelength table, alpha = 33.2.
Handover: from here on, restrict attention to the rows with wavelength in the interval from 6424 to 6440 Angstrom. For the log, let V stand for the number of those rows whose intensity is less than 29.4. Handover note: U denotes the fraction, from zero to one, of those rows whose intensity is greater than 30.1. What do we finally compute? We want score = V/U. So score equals 66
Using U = 0.09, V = 6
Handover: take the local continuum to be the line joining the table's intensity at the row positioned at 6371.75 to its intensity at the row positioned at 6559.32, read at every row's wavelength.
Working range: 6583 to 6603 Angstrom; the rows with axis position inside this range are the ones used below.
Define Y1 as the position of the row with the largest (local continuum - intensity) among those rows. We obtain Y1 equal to 6600.23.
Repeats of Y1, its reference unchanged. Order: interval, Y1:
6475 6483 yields 6476.78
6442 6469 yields 6451.48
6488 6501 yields 6496.20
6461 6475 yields 6461.88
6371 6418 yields 6376.16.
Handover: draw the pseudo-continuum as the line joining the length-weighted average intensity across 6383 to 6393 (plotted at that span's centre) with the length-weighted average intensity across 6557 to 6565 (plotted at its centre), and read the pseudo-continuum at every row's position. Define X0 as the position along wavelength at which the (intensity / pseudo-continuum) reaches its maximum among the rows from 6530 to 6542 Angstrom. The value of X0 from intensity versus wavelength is 6533.70 Angstrom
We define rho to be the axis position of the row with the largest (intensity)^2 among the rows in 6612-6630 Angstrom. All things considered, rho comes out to 6627.64 Angstrom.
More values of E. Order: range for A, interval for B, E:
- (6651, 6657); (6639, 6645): 1.3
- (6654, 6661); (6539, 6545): 1.7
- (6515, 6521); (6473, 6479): 0.9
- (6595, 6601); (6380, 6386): 1.5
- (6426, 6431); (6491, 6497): 4.2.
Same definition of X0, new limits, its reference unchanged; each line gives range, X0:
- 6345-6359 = 6358.56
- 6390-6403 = 6402.64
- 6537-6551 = 6545.74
